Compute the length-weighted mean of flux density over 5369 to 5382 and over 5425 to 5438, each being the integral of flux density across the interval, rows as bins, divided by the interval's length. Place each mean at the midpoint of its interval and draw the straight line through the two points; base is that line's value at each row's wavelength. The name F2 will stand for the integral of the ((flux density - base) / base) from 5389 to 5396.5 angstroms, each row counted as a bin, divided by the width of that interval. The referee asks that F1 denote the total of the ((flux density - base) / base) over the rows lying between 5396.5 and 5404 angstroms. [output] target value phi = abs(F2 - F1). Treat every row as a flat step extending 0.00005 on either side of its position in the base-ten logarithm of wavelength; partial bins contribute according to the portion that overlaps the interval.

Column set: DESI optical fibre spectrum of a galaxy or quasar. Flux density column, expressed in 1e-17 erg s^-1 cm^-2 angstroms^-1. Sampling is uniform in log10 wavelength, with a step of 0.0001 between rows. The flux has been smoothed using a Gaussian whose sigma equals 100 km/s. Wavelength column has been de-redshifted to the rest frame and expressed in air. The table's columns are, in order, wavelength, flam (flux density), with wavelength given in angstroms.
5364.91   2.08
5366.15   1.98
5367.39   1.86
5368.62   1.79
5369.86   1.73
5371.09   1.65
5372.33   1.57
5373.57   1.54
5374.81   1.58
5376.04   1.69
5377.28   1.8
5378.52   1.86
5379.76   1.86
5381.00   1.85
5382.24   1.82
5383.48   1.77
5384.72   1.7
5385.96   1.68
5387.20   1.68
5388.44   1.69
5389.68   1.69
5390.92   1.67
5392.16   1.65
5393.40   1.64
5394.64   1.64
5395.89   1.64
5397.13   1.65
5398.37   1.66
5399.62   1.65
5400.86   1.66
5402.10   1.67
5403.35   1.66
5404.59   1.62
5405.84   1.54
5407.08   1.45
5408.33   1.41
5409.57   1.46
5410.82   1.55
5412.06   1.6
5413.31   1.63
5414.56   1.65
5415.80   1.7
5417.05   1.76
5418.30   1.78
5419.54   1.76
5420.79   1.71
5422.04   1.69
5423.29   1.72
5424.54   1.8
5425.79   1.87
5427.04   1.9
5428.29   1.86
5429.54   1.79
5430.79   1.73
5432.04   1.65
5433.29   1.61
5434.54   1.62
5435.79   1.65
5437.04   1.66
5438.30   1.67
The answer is 0.2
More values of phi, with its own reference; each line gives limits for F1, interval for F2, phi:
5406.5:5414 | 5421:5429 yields 0.8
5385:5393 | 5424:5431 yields 0.2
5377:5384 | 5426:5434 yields 0.4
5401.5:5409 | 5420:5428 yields 0.6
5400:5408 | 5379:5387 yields 0.5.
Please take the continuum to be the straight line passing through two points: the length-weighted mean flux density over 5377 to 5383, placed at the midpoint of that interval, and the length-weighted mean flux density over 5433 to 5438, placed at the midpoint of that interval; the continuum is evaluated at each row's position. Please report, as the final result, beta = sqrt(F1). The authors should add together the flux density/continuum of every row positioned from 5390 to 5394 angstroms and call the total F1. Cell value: 1.66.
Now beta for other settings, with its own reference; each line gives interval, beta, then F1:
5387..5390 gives 1.67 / 2.80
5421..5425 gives 1.76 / 3.10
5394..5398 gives 1.66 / 2.77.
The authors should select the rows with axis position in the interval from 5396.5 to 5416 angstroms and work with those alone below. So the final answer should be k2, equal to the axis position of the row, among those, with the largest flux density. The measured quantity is 5415.80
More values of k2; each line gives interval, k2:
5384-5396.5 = 5384.72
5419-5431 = 5427.04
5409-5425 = 5424.54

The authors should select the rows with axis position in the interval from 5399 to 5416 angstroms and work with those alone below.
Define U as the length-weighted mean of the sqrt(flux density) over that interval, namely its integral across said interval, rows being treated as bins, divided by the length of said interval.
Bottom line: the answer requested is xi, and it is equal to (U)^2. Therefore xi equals 1.59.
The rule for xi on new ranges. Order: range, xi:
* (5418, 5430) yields 1.79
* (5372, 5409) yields 1.66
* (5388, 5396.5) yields 1.66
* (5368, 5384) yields 1.73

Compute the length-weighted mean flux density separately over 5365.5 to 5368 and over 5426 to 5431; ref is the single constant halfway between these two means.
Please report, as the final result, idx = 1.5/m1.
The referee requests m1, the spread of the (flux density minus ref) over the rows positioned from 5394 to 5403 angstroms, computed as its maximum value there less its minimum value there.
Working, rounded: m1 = 0.03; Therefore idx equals 50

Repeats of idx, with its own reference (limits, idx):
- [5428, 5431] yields 12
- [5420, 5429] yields 7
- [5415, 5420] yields 19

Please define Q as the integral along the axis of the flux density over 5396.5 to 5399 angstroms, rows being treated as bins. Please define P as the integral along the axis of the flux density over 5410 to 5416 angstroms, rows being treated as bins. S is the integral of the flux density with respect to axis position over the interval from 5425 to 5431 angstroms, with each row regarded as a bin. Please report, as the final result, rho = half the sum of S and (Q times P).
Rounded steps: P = 9.7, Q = 4.1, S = 11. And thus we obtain 26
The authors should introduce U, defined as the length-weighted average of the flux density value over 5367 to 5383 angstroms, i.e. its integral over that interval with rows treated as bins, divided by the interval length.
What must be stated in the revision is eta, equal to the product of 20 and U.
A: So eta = 34.7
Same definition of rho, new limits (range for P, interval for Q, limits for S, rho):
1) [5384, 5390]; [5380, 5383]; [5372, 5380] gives 35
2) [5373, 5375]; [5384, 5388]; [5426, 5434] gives 18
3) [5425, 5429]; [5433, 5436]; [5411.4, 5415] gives 21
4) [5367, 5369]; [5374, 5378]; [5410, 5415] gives 16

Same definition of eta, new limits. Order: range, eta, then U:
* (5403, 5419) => 32.0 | 1.60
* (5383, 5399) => 33.5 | 1.67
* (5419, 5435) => 35.0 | 1.75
